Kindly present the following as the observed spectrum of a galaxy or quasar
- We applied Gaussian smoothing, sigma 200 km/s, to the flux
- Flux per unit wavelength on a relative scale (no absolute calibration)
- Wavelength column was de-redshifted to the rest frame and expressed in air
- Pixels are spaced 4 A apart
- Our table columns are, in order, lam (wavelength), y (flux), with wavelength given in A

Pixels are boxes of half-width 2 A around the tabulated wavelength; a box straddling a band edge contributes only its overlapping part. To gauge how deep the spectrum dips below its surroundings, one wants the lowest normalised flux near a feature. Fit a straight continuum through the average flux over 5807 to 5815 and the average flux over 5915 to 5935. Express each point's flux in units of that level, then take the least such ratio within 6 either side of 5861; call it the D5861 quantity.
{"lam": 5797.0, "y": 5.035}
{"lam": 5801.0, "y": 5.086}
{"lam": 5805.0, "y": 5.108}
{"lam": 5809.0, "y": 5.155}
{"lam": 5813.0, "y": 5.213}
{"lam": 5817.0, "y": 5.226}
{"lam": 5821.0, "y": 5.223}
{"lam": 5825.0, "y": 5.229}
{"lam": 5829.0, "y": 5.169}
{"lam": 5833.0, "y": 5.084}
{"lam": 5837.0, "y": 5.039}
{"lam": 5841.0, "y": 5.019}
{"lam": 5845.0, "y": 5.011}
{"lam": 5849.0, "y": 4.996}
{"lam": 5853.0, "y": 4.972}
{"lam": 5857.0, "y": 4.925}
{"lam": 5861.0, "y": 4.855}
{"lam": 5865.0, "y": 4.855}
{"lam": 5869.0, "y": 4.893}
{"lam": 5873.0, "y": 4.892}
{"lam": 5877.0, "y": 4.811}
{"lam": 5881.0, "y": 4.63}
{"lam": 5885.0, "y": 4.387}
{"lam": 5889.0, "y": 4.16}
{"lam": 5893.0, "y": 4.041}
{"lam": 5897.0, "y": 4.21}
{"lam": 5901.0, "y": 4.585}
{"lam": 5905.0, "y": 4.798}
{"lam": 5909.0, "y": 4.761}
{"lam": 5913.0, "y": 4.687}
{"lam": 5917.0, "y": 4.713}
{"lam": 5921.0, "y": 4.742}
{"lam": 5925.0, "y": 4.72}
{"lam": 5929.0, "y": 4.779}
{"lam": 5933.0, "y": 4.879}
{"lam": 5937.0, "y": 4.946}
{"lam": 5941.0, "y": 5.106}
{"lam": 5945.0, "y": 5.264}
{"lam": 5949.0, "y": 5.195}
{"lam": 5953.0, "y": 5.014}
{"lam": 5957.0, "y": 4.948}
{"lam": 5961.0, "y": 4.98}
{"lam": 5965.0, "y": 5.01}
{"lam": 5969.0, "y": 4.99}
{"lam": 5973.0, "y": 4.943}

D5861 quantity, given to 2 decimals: 0.97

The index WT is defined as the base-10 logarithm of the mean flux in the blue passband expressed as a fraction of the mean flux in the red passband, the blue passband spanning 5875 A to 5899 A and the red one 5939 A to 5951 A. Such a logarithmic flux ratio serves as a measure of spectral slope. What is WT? -0.07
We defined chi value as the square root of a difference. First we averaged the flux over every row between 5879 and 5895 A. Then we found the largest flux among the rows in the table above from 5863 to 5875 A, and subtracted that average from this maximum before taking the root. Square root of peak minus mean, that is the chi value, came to 0.77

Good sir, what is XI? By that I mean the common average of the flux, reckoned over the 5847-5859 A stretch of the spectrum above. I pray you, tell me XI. 4.96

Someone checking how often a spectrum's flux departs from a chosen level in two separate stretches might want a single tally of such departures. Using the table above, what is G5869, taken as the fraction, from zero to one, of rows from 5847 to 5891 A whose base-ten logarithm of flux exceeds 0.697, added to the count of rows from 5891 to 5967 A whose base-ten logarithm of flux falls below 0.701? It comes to 16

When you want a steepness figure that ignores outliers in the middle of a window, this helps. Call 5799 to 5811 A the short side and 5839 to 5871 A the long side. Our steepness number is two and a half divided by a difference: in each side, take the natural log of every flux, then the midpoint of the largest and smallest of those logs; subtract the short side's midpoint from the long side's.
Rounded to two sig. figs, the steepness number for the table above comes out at -68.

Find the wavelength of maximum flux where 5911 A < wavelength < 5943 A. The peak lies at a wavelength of 5941.0 A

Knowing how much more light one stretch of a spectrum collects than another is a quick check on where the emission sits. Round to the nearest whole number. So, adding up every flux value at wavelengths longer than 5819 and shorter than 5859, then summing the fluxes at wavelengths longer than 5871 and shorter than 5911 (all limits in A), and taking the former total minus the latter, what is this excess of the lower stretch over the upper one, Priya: 5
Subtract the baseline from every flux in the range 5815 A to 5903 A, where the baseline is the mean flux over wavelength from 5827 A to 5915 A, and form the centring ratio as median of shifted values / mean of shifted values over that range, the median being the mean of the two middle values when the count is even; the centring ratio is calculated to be 2.2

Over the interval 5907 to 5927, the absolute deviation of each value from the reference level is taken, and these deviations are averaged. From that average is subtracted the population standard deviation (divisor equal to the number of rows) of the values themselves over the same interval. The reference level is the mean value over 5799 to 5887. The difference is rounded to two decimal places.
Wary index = 0.24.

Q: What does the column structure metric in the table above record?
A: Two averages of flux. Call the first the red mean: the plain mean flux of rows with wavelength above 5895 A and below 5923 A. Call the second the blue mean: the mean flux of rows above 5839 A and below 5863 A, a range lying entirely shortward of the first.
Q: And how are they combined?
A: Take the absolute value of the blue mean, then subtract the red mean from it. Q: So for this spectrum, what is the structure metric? 0.32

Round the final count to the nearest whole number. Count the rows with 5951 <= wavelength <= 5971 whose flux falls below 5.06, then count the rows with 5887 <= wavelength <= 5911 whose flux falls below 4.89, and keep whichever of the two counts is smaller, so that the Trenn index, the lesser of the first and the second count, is 5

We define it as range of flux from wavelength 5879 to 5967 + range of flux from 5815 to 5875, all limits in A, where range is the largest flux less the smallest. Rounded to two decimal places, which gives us 1.60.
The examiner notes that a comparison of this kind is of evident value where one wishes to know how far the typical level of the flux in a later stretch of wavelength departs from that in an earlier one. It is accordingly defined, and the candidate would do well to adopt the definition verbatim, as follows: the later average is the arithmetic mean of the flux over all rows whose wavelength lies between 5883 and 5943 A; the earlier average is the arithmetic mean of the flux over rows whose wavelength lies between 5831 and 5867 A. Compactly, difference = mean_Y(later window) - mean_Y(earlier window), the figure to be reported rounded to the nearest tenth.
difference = -0.3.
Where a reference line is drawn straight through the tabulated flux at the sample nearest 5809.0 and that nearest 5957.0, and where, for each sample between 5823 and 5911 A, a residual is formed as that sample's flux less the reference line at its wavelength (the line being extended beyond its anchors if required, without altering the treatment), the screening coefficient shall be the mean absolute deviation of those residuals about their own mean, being 0.23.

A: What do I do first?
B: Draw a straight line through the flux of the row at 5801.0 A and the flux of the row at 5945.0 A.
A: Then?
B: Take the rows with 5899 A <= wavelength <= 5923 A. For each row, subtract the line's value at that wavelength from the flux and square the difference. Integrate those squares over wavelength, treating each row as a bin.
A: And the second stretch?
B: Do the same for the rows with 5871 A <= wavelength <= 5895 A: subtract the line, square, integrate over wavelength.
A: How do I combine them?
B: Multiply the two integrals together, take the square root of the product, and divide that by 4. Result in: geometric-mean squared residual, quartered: 2.37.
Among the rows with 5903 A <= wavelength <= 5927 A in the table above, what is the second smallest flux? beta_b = 4.713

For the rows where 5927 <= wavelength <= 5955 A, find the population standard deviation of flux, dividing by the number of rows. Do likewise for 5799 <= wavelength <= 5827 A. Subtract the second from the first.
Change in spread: 0.10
